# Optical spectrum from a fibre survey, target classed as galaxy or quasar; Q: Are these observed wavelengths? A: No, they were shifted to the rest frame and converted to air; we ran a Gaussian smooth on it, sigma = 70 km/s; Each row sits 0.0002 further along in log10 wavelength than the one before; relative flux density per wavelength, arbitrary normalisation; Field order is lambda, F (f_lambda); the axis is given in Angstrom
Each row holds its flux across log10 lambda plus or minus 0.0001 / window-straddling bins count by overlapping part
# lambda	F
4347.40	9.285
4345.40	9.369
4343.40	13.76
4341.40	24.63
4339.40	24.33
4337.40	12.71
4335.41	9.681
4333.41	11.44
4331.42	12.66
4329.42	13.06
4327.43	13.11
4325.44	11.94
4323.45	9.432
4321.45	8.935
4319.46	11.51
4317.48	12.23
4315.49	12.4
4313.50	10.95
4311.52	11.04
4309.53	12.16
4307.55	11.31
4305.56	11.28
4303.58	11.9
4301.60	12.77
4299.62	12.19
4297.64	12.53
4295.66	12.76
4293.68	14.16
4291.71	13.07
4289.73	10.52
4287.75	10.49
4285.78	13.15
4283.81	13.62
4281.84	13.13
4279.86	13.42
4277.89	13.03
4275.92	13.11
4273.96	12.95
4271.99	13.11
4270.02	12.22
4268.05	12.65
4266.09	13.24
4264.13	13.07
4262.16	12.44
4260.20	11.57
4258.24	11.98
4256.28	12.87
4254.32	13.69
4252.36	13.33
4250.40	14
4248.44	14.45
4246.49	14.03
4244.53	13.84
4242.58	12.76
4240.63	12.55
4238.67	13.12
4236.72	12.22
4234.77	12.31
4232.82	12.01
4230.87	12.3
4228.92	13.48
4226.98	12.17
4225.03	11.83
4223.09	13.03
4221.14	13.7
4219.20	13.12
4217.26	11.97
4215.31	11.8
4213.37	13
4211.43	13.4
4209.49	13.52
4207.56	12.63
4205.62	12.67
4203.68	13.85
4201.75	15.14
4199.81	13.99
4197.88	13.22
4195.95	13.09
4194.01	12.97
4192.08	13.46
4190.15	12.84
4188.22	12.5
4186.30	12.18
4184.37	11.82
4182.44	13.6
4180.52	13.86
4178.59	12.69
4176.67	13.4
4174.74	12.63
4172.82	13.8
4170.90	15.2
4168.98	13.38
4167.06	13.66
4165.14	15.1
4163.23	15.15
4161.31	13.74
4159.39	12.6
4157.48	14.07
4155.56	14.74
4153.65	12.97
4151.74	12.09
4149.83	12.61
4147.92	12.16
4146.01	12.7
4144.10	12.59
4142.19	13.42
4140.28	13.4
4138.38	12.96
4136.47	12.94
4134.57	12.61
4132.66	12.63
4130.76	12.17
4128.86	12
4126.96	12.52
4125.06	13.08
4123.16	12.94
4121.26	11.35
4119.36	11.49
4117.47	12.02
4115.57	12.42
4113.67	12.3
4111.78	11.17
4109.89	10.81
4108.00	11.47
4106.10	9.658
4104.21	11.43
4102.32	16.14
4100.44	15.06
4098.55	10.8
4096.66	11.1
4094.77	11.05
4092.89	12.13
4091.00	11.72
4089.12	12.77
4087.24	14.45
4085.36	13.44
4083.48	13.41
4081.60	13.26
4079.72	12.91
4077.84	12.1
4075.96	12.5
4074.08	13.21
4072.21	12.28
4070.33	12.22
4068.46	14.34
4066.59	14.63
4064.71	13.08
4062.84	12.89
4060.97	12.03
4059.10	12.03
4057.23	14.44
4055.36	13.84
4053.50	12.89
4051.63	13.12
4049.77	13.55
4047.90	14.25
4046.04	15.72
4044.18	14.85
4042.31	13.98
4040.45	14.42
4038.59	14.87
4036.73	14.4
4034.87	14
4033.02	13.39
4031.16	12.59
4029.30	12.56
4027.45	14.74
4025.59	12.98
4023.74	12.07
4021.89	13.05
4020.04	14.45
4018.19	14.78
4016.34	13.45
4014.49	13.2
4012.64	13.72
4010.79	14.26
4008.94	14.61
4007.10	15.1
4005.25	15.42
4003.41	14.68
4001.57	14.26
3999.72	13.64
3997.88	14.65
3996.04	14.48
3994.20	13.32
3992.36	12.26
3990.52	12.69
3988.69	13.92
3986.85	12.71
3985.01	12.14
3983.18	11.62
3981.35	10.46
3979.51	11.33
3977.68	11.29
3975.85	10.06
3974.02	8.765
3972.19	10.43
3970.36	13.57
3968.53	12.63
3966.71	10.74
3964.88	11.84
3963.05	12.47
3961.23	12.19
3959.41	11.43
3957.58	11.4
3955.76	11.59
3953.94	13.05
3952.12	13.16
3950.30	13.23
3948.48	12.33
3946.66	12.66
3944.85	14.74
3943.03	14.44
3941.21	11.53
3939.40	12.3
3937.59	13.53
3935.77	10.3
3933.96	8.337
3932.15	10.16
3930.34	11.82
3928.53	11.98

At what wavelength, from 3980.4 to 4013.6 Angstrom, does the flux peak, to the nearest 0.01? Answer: 4005.25 Angstrom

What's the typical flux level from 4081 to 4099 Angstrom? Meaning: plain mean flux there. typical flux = 12.4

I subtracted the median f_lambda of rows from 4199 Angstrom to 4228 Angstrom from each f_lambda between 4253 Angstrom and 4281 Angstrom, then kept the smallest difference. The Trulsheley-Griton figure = -1.46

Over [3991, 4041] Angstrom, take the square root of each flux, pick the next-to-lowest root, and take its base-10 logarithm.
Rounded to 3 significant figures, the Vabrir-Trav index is 0.544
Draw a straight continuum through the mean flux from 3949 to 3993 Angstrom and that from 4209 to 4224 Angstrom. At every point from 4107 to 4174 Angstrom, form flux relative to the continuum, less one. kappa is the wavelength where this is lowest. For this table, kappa 4109.89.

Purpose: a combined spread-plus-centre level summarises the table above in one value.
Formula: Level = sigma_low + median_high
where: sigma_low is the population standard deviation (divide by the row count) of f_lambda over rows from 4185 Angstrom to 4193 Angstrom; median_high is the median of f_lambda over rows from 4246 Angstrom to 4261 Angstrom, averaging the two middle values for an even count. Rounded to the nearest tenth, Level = 14.0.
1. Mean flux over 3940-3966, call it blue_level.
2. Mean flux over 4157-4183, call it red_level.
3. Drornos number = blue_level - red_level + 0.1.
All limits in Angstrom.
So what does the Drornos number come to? -1.1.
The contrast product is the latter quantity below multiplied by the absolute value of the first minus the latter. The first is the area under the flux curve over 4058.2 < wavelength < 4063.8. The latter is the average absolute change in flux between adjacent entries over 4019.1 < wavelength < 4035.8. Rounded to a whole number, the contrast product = 74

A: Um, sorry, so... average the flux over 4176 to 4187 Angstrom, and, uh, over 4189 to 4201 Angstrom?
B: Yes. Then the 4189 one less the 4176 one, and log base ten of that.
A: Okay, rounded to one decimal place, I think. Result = -0.5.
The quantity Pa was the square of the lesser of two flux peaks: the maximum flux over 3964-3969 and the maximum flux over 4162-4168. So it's 160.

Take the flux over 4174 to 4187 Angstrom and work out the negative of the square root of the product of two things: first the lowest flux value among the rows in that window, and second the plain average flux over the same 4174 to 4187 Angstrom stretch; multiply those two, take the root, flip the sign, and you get -12.3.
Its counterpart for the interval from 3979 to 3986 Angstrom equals -10.9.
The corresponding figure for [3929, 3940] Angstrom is -9.6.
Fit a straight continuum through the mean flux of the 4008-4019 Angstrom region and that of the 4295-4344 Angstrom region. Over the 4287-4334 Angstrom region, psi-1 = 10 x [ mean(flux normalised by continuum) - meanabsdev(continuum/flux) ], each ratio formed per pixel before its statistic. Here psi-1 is 8.3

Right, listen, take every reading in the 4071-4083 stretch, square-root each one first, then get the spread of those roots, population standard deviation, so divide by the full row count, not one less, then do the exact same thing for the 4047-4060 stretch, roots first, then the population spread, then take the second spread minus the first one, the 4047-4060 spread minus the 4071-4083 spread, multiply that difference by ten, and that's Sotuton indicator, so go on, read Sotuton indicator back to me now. 0.4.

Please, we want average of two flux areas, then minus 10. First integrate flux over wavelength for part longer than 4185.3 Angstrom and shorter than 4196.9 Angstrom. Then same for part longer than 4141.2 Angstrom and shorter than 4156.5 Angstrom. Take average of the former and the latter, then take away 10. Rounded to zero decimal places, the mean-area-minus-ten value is 163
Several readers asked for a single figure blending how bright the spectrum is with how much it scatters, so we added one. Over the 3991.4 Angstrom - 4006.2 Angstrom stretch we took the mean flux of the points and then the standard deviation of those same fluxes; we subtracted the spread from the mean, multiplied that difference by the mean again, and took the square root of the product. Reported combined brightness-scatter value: 13.6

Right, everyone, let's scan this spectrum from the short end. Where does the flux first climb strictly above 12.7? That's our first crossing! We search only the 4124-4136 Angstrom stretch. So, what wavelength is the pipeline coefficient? 4125.06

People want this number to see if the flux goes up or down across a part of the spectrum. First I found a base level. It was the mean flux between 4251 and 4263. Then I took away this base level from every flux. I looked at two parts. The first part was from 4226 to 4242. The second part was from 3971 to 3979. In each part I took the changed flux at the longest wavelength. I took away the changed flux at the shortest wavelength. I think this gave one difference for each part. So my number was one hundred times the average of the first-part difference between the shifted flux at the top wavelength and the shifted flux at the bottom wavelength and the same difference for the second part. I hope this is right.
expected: 62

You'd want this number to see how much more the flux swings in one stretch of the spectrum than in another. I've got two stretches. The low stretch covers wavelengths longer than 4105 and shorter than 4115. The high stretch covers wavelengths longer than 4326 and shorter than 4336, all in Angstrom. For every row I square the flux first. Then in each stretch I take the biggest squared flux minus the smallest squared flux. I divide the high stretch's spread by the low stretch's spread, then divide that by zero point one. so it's 13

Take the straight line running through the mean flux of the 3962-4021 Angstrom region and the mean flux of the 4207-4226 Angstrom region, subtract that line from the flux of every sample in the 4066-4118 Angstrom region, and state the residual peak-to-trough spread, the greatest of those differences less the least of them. 6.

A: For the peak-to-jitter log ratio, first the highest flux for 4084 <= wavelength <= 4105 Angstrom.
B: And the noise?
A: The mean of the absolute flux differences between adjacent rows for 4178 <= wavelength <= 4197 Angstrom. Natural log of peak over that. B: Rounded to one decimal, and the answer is 3.3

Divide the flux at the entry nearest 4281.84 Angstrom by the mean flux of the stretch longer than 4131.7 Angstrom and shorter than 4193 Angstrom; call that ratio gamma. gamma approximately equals 0.99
